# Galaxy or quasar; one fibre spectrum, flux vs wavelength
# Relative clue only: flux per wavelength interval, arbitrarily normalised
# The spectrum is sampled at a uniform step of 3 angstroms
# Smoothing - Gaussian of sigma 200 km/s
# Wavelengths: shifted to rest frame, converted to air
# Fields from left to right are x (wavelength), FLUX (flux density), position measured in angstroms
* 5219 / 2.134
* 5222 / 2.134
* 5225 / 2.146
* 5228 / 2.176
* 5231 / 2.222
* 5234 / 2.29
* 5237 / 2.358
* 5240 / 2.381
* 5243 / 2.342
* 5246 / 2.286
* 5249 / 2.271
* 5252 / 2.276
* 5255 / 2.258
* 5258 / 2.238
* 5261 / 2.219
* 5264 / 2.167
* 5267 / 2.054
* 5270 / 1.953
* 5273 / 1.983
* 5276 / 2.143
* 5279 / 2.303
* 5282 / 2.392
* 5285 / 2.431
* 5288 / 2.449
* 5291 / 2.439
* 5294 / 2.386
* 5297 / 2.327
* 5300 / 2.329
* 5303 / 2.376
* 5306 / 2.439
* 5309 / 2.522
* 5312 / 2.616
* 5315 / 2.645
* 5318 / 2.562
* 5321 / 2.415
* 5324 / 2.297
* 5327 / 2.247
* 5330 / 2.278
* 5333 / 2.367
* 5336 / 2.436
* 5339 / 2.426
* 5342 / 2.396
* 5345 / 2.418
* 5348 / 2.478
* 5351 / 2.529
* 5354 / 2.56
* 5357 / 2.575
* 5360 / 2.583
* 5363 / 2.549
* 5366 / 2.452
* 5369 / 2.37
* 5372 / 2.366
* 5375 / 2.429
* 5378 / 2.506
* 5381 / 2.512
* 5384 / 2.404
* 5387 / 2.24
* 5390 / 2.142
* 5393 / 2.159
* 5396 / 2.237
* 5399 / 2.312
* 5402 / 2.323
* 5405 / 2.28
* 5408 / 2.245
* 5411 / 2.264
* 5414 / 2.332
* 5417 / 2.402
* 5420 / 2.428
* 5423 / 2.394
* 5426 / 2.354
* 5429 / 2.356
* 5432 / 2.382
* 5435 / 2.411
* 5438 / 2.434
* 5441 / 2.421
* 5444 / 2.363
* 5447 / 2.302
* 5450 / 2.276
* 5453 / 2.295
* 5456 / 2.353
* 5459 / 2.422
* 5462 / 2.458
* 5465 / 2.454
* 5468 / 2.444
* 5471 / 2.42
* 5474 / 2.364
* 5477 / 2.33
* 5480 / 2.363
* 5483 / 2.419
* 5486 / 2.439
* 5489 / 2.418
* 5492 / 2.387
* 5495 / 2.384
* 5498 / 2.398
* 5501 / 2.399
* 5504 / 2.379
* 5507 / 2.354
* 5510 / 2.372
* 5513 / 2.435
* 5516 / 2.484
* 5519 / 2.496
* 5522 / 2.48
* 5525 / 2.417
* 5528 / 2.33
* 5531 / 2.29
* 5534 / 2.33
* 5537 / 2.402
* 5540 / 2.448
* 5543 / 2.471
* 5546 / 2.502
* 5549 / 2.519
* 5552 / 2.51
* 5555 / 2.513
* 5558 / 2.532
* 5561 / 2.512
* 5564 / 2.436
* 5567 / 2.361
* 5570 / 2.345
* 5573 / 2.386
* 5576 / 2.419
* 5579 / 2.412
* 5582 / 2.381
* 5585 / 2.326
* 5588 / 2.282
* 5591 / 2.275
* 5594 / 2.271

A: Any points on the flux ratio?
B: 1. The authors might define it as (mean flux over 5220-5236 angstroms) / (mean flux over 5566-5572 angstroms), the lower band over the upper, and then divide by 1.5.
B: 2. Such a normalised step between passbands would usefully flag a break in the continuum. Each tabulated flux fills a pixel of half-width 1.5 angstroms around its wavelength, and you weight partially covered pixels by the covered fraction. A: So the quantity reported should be 0.622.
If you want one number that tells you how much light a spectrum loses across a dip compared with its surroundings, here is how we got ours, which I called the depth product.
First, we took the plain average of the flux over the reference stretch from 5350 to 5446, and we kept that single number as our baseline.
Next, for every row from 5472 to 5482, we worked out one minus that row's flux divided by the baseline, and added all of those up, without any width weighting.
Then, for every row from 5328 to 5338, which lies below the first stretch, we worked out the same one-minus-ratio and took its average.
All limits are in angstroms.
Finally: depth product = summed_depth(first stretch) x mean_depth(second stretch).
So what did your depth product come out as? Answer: 0.0004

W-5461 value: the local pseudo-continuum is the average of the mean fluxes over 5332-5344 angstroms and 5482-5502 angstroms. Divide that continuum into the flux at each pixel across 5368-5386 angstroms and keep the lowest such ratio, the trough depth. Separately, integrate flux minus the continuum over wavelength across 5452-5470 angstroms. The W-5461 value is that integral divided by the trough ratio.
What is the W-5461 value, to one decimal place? 0.0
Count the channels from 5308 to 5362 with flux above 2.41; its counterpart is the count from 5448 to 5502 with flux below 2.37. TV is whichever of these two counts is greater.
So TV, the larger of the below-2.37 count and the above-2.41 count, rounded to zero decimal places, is 13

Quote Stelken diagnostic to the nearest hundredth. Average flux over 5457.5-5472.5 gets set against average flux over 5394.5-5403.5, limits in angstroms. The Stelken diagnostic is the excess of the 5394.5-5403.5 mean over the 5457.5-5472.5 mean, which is -0.15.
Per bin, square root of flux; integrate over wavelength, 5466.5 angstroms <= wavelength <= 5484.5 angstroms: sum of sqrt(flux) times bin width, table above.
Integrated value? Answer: 27.8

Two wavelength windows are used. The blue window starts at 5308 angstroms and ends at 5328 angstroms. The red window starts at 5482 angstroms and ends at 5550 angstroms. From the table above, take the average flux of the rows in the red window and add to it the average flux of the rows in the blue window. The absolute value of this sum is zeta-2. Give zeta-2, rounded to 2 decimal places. 4.89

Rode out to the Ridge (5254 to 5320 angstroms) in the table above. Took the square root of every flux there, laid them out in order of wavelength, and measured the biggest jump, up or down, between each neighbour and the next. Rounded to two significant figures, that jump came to 0.056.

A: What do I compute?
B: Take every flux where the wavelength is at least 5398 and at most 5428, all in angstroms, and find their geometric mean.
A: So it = 2.33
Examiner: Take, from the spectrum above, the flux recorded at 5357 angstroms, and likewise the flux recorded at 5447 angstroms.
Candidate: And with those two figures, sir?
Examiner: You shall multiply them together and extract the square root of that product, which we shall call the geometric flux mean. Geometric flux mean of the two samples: 2.43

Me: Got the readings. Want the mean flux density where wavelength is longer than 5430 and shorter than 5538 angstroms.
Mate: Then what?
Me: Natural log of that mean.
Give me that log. 0.872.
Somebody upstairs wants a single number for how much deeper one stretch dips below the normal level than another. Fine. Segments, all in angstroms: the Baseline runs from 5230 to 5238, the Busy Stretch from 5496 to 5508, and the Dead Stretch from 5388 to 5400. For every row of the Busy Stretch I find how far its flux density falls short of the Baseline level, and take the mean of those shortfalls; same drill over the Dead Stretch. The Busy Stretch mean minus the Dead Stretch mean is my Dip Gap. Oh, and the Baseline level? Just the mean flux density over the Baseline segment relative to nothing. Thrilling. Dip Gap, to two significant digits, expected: -0.17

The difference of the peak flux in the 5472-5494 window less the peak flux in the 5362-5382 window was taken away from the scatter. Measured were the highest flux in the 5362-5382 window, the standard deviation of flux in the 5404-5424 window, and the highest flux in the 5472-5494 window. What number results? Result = 0.18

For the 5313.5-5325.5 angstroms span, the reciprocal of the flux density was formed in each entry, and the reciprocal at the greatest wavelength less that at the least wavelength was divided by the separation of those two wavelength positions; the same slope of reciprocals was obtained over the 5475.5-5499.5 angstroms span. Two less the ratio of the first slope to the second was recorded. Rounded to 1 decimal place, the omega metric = 13.0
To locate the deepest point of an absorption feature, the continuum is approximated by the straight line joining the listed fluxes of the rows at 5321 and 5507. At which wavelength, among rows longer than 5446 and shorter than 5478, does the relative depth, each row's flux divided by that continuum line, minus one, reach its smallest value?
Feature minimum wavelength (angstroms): 5450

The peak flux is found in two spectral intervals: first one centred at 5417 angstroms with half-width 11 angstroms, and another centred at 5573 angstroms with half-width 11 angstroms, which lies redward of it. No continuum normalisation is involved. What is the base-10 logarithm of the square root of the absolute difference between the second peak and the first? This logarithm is -1.0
